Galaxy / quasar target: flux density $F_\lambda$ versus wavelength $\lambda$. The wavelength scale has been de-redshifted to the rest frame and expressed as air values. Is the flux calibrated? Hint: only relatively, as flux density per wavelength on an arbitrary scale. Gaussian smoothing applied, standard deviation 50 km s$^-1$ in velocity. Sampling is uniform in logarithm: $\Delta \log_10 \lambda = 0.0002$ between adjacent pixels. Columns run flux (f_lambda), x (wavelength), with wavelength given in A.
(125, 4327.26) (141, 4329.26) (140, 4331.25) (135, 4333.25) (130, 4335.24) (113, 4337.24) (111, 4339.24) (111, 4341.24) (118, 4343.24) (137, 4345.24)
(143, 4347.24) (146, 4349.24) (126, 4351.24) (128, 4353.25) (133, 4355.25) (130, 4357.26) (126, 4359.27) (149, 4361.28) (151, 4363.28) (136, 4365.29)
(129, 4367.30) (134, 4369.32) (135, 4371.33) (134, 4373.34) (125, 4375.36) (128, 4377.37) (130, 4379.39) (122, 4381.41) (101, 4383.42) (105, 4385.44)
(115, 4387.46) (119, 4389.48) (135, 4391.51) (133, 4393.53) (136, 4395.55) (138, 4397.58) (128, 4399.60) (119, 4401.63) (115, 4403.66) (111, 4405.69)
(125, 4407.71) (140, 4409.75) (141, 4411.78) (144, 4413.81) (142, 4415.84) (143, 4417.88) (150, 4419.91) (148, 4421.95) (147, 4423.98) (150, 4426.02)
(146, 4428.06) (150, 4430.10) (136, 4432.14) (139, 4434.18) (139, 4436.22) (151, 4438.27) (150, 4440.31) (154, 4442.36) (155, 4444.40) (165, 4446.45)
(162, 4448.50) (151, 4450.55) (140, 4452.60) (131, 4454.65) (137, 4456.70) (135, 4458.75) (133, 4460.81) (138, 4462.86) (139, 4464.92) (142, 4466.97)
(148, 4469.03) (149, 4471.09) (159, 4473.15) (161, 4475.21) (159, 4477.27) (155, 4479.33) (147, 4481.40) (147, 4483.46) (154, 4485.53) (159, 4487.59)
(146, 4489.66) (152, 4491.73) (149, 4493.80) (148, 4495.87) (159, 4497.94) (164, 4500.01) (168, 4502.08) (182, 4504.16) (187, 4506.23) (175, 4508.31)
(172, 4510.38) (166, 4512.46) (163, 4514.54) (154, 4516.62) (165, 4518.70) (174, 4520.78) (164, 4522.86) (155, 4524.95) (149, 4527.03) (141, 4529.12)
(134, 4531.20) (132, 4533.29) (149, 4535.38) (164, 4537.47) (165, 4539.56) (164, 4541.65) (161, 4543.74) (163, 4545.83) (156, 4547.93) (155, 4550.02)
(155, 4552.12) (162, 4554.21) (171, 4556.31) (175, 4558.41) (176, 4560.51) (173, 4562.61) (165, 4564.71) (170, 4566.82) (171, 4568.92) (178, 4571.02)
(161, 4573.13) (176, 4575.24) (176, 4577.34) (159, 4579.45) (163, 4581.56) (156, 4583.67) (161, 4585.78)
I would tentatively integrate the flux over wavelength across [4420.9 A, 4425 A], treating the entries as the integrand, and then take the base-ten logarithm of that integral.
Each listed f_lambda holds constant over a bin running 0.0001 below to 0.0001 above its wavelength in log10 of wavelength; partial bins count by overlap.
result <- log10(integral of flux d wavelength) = 2.78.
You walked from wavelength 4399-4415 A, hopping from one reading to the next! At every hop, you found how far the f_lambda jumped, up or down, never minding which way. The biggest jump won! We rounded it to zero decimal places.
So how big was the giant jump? 15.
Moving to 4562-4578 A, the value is 17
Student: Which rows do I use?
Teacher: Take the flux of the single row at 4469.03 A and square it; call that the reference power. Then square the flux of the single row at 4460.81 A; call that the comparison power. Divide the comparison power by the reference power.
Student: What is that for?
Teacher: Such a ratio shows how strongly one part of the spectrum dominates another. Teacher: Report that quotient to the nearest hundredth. 0.81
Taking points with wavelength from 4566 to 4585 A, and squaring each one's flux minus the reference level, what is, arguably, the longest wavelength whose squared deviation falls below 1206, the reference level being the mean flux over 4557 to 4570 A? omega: 4583.67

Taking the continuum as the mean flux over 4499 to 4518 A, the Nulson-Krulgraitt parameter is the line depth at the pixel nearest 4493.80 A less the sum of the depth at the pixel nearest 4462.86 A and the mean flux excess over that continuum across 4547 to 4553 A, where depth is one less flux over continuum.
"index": 15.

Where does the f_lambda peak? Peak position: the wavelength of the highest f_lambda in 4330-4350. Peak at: 4349.24 A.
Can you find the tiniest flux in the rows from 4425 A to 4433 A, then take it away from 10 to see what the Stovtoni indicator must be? -126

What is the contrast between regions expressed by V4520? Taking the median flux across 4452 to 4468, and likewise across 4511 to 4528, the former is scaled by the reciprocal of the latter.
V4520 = 0.84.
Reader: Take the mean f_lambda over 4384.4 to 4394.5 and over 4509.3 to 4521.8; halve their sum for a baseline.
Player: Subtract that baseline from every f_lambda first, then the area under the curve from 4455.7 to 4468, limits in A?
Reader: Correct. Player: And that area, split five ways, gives -15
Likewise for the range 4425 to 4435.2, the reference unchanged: 1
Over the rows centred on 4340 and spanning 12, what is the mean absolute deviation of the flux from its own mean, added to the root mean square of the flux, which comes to 129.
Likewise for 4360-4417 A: 140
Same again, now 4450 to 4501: 156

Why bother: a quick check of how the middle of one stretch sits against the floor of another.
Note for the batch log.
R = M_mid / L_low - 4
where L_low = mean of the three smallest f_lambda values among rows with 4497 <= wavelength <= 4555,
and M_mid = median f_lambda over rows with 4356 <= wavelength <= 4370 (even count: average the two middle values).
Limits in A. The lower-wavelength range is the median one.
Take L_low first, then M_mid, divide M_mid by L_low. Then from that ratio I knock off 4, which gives -3.01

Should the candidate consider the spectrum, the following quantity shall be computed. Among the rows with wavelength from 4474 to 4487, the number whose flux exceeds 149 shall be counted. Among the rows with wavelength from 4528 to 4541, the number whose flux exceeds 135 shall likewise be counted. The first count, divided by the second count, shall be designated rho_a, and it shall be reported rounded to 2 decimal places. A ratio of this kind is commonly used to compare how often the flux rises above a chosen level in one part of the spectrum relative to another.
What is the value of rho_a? 1.00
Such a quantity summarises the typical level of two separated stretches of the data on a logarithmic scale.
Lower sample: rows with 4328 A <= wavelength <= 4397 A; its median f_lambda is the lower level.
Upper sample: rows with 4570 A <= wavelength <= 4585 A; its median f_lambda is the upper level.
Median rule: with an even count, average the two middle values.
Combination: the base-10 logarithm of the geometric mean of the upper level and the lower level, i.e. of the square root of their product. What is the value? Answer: 2.16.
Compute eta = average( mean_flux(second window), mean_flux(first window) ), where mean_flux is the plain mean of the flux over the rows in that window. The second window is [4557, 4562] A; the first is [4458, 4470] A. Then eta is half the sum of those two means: 157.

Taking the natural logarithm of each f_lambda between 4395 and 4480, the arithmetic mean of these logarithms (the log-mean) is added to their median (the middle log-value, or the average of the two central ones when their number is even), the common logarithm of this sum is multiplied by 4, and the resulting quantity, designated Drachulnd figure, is 3.99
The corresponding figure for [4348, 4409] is 3.95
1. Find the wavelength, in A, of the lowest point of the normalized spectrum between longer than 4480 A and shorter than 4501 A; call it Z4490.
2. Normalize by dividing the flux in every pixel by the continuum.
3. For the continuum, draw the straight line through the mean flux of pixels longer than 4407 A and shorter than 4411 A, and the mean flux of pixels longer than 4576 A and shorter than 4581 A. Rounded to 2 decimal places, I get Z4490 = 4489.66 A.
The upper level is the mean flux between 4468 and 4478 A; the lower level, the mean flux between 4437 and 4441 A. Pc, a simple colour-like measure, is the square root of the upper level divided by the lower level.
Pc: 1.02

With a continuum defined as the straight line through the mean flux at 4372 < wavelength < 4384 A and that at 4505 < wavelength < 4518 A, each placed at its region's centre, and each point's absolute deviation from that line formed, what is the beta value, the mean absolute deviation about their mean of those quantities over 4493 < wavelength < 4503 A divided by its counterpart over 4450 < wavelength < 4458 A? 1.1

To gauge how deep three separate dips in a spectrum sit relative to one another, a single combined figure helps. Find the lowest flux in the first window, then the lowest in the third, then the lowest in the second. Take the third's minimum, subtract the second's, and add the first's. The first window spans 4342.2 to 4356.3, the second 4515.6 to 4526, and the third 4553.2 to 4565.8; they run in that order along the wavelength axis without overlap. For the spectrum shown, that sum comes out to 126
